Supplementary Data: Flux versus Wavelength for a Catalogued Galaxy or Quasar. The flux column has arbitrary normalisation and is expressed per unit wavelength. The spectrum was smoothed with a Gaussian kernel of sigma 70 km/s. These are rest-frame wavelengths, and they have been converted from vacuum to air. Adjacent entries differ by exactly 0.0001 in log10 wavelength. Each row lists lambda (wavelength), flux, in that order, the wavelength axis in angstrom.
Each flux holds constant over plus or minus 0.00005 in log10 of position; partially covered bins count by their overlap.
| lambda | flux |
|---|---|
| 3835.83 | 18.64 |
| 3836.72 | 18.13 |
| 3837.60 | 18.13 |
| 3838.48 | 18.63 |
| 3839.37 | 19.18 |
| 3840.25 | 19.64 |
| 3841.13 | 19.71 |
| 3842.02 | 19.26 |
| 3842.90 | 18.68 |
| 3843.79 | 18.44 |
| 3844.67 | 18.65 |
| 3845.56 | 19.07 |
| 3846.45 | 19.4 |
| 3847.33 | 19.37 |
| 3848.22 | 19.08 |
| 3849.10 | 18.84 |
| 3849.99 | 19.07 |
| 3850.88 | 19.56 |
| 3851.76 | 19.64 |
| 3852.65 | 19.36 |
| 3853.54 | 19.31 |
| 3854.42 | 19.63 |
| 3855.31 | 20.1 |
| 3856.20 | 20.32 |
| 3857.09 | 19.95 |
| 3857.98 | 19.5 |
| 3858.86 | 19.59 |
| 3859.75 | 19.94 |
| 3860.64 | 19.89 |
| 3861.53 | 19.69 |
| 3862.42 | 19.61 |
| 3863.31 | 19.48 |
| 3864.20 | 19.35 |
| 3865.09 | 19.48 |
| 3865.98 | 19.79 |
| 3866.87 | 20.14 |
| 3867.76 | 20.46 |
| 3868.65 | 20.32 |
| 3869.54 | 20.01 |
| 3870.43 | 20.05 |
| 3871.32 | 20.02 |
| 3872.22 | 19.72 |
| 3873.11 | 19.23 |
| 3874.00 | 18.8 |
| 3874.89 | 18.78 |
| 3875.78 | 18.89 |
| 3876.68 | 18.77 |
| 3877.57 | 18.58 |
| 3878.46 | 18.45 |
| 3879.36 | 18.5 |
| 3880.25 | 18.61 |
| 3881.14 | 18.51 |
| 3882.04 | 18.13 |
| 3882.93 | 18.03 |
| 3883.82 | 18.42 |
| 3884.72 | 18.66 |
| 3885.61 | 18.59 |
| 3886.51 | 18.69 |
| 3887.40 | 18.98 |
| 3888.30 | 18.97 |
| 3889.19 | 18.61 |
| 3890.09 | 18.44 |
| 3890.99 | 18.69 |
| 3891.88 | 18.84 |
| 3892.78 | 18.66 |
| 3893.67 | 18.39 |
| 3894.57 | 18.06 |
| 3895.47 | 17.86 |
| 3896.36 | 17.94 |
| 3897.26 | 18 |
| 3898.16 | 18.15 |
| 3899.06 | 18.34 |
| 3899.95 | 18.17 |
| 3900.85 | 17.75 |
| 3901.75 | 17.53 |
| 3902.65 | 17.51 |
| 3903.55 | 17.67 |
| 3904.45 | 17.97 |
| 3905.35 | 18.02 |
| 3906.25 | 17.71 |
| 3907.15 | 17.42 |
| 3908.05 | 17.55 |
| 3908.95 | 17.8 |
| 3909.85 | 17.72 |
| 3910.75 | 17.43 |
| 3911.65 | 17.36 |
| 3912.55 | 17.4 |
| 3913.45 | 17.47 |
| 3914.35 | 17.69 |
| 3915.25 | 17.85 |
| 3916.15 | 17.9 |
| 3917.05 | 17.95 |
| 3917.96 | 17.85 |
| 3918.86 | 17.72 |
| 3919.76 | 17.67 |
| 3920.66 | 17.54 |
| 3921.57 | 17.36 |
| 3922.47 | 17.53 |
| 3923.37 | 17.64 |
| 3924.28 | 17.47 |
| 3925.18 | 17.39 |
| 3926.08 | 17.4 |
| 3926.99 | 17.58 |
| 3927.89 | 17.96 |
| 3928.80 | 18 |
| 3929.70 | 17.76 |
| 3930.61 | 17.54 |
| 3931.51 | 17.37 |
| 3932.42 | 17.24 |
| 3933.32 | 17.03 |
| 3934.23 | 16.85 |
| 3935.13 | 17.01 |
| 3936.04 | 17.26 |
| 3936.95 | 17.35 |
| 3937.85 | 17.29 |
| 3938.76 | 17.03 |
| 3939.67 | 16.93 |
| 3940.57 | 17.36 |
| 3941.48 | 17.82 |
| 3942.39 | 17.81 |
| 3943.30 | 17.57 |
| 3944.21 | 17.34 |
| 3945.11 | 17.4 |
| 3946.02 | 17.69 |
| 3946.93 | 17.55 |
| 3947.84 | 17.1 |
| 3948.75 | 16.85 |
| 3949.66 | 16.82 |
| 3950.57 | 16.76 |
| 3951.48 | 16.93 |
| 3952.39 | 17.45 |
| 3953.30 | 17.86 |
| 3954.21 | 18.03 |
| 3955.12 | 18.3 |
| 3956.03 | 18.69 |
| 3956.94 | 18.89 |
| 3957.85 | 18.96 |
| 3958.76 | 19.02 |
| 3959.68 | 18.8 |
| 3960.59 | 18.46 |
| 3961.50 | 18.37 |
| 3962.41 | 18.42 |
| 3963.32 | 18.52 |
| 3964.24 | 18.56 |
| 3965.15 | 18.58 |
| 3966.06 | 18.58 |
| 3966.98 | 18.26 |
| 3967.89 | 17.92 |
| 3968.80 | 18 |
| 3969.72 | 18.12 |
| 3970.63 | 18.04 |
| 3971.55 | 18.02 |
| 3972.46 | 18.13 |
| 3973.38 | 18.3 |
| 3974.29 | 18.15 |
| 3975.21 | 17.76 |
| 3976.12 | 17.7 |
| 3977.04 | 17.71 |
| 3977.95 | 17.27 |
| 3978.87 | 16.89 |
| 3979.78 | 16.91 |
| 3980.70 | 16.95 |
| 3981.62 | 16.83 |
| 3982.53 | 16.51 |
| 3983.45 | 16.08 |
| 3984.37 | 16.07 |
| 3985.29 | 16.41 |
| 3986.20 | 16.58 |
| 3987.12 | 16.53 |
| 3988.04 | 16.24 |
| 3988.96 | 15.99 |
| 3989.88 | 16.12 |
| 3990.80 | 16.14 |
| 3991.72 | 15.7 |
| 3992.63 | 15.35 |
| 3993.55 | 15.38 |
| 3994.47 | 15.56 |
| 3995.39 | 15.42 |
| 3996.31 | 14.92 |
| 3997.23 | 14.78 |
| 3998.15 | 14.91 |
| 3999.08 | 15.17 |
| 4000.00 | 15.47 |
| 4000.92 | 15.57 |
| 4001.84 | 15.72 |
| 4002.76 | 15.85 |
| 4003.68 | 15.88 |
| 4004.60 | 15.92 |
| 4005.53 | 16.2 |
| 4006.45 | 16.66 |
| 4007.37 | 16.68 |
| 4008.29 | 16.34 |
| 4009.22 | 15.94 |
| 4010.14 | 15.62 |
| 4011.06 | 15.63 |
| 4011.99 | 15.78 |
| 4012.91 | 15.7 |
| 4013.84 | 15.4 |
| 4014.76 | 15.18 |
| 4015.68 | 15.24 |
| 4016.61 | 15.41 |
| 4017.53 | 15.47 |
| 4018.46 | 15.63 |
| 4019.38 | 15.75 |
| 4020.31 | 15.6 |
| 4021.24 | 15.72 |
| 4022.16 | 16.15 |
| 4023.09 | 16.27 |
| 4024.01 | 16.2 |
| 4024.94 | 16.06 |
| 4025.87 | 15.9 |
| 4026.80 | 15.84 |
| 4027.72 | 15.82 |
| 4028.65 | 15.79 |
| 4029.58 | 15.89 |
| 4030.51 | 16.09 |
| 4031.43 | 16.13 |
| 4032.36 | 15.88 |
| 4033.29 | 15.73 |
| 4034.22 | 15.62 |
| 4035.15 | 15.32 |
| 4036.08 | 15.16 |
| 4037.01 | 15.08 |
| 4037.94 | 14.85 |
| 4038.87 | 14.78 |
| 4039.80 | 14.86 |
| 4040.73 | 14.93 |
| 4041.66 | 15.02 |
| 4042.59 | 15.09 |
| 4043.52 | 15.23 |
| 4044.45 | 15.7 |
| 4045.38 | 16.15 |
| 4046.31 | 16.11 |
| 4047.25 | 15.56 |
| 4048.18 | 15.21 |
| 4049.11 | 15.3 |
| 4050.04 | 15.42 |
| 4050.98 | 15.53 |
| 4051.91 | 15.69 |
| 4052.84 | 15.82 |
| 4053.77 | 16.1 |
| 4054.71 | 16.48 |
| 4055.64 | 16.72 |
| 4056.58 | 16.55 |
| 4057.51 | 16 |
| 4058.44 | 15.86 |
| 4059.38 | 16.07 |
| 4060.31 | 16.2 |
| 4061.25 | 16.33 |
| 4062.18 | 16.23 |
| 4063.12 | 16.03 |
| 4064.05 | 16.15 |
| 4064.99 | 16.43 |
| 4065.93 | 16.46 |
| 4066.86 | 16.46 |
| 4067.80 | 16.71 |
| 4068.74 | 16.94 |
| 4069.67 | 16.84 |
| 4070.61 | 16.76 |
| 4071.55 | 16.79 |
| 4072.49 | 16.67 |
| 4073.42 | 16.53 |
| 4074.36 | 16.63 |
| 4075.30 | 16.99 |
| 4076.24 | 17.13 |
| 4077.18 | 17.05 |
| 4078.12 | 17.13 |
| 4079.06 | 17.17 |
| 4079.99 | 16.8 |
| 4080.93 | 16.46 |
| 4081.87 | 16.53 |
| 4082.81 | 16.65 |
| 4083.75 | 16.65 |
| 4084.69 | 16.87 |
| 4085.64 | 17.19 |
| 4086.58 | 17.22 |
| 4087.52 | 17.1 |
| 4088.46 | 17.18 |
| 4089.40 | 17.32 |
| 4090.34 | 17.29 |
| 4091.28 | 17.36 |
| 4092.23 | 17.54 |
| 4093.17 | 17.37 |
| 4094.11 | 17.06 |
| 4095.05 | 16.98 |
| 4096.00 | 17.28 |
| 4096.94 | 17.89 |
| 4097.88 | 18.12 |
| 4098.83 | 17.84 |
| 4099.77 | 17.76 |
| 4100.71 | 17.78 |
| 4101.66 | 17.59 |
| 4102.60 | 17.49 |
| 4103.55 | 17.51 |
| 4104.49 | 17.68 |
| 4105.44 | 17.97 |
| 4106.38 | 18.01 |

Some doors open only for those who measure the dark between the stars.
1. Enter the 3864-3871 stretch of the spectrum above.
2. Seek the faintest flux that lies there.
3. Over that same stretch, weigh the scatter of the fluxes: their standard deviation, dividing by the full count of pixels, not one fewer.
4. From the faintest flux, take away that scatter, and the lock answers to 19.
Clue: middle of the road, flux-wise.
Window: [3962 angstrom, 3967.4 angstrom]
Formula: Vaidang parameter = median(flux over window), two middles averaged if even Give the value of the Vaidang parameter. 18.5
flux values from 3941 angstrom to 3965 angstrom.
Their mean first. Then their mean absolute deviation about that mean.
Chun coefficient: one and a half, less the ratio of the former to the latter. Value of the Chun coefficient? -28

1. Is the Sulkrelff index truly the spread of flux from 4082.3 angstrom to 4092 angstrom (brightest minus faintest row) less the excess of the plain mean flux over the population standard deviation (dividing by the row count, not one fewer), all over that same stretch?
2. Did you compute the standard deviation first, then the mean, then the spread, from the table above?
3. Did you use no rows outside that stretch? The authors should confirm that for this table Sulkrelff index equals -16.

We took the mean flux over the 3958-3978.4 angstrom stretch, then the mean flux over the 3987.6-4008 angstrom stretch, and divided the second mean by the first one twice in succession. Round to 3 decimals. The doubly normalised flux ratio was 0.047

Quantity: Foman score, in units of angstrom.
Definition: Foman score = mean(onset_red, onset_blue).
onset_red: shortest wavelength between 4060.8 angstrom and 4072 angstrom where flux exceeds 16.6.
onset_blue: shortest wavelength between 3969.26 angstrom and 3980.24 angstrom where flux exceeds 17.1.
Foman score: 4018.8 angstrom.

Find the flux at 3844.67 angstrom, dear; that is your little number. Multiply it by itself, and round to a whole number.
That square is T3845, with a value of 348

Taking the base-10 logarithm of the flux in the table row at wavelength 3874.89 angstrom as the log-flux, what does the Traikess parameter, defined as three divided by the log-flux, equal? 2.36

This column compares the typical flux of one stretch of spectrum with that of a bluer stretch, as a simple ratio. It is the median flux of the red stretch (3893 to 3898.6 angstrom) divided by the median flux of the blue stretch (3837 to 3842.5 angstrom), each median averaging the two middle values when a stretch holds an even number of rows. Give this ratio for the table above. 0.94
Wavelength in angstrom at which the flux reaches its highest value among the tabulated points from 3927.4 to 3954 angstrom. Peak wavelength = 3928.80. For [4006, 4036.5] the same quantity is 4007.37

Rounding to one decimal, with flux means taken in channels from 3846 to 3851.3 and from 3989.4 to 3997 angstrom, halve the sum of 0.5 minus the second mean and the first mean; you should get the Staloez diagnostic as 2.1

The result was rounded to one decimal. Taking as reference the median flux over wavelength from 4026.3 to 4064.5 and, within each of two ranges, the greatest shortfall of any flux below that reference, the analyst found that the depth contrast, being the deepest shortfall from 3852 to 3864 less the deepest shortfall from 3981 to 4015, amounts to -4.5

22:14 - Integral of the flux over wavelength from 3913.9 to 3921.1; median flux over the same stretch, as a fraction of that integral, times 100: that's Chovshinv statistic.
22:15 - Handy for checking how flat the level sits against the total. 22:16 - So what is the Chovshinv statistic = 13.9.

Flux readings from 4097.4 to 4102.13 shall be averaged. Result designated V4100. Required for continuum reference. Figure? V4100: 17.8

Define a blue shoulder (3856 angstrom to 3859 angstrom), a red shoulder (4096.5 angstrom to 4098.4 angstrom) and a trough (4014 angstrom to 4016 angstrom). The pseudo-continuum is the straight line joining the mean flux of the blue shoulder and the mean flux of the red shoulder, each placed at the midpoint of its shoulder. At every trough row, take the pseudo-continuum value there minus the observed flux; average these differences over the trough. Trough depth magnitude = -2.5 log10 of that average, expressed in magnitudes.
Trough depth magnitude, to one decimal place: -1.3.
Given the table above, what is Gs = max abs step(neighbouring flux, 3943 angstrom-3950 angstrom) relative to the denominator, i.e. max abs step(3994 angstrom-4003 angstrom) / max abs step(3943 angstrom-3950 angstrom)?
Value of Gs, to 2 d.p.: 1.11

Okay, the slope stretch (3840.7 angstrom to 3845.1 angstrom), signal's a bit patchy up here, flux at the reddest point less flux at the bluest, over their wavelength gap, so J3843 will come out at -0.30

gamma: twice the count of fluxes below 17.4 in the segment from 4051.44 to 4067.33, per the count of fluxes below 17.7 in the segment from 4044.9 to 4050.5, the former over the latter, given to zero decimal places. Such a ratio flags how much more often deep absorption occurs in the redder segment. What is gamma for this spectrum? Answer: 6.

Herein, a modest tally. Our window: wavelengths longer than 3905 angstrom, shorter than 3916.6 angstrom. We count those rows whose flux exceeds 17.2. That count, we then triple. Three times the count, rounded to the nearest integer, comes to 39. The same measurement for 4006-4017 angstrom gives 0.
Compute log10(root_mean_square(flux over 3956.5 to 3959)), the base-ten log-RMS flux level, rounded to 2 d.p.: 1.28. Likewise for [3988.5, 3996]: 1.20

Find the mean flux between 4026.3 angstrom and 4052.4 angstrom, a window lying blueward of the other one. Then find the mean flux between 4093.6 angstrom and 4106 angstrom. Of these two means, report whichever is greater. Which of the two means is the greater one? 17.6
